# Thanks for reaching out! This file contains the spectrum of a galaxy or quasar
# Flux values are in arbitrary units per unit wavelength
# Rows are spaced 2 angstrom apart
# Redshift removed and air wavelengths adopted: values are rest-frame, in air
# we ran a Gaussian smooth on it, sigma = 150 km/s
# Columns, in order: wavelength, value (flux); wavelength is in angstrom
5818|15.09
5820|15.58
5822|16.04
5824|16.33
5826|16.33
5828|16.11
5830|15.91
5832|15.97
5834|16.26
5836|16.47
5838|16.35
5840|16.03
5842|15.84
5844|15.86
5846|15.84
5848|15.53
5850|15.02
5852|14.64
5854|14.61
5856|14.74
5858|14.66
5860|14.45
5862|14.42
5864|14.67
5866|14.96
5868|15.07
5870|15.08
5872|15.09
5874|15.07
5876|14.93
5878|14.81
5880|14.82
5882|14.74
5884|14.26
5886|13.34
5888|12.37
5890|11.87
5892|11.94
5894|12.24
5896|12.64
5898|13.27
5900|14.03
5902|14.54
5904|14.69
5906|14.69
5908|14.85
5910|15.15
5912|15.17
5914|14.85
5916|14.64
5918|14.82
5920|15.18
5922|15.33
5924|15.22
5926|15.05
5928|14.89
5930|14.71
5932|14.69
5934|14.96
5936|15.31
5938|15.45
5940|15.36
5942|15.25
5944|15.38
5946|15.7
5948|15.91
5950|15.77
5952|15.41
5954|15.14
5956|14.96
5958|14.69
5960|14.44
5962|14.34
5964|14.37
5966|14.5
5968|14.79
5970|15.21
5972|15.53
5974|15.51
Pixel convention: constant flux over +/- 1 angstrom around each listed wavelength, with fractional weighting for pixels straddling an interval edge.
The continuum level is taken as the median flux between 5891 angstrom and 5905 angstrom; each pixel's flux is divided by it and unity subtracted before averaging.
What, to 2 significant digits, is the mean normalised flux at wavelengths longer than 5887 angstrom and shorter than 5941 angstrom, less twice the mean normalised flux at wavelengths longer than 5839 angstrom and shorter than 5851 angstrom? -0.28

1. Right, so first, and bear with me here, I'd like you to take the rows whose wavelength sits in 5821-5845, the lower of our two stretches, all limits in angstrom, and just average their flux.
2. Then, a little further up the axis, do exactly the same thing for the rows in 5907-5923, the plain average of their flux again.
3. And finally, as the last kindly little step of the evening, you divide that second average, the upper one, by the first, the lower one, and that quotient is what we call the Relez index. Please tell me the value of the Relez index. 0.93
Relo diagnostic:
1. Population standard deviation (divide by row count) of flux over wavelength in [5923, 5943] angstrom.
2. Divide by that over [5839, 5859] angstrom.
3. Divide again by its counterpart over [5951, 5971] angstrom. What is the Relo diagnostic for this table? 1.3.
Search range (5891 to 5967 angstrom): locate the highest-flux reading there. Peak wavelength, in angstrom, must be 5948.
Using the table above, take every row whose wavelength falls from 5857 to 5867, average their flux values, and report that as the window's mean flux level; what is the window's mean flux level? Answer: 14.6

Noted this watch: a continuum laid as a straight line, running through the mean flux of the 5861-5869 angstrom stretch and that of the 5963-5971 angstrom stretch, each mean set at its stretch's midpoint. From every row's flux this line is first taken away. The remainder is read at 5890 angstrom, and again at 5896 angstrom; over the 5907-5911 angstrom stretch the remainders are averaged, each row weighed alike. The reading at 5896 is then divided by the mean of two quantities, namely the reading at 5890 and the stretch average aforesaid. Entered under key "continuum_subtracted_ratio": 1.6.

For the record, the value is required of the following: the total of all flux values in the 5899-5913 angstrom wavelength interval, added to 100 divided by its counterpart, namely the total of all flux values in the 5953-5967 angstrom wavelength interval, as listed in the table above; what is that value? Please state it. 104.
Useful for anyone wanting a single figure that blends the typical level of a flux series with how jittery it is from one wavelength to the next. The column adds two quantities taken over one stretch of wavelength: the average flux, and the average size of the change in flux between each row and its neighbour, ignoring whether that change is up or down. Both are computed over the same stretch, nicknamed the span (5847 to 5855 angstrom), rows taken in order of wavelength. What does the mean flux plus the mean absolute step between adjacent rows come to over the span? 15.3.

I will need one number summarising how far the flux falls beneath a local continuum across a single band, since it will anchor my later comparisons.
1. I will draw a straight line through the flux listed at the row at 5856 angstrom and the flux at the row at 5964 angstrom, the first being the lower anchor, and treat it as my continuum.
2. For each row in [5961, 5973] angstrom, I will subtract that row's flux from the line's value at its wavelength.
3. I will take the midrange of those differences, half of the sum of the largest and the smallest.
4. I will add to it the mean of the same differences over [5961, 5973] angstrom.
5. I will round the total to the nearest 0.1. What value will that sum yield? -1.0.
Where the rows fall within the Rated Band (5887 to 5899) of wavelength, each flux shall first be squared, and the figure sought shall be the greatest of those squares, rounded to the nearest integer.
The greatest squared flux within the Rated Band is 176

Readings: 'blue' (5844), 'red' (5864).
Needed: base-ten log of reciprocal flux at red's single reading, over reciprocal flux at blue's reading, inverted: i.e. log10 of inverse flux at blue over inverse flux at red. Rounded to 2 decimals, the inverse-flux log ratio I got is -0.03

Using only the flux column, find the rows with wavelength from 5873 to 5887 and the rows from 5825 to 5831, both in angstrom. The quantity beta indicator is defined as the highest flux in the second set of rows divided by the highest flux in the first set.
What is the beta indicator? 1.08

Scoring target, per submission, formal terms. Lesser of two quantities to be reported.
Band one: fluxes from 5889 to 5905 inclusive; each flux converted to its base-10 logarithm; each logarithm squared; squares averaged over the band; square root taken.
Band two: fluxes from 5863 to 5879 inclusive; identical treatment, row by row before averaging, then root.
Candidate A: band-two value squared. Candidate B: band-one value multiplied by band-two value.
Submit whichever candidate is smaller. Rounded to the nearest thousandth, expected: 1.314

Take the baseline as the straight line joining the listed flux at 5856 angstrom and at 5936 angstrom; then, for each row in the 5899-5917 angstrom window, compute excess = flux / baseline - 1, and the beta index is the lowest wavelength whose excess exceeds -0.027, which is 5904 angstrom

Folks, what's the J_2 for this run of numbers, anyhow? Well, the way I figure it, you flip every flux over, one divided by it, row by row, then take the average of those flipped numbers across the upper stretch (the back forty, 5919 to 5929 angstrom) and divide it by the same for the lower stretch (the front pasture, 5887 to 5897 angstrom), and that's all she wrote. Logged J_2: 0.81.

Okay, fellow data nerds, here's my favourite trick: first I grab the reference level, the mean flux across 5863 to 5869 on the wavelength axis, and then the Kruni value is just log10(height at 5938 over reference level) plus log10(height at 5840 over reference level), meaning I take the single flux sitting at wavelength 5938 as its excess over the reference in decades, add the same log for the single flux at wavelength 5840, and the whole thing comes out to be 0.047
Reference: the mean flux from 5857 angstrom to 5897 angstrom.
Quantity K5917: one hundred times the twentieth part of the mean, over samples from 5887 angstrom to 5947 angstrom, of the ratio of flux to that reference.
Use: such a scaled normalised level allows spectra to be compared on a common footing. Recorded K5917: 5.1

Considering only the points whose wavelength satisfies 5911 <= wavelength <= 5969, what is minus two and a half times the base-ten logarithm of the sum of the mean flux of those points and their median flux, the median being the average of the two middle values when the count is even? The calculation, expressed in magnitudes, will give -3.70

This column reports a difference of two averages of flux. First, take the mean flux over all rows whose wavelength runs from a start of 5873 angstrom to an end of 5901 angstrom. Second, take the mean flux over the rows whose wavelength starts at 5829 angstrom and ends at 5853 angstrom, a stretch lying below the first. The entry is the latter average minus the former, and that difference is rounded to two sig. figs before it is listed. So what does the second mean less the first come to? 2.2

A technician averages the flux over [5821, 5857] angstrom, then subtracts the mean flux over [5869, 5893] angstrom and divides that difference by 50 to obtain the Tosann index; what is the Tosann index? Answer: 0.03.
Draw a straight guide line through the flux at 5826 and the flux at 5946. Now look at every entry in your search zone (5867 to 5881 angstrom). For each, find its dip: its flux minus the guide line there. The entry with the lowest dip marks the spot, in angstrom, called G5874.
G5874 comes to 5878 angstrom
